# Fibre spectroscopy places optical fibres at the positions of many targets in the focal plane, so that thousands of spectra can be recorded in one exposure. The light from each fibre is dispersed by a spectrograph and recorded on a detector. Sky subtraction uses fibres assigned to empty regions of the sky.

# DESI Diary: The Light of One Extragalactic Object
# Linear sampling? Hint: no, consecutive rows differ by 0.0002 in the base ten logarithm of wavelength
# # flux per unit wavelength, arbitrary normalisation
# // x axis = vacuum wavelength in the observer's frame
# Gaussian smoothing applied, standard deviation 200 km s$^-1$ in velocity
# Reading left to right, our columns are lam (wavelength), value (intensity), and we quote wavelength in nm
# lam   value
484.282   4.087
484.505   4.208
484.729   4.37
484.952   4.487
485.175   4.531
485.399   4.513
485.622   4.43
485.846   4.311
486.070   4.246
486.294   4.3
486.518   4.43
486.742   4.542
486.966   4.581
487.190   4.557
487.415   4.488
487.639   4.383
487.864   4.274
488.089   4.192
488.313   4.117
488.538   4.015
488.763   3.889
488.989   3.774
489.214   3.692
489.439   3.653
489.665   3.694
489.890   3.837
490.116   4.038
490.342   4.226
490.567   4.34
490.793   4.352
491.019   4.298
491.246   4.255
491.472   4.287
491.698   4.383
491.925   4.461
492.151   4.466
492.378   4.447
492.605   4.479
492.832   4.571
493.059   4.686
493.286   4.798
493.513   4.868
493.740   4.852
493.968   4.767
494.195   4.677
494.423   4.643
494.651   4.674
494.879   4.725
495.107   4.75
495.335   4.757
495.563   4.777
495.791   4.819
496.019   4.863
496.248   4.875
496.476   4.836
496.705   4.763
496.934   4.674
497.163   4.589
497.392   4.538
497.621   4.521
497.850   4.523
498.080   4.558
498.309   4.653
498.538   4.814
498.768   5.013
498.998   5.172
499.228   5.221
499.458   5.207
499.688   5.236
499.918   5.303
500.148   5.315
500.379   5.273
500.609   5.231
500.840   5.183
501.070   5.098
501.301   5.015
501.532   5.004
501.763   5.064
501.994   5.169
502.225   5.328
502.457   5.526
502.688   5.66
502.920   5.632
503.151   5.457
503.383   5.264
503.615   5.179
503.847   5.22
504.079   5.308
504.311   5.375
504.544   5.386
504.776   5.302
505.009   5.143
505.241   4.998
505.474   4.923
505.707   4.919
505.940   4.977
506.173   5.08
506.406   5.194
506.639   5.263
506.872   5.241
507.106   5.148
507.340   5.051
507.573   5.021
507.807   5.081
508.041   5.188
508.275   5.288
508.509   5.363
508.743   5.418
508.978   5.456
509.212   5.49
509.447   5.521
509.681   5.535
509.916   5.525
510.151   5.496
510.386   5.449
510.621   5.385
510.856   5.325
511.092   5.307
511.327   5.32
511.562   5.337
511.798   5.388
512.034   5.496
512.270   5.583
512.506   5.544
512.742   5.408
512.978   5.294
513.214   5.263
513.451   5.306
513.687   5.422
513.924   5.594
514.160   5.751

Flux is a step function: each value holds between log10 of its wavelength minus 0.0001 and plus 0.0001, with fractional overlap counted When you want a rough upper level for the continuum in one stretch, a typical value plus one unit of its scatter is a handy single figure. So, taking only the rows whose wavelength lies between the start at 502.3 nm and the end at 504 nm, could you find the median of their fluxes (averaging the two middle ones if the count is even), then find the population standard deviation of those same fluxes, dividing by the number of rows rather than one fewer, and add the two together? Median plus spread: 5.6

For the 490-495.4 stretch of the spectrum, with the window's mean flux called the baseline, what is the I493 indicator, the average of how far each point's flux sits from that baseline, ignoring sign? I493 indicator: 0.20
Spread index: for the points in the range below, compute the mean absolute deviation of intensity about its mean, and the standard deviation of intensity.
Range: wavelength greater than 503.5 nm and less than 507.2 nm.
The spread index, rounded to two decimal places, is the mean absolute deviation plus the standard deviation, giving 0.27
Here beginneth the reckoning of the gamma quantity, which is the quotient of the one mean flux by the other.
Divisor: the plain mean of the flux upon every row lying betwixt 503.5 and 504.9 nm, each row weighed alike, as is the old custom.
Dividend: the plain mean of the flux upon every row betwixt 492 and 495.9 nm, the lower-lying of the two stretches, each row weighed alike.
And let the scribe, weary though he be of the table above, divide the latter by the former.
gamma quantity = 0.89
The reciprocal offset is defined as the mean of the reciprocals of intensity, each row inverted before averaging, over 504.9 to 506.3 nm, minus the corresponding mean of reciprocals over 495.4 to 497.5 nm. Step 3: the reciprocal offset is -0.011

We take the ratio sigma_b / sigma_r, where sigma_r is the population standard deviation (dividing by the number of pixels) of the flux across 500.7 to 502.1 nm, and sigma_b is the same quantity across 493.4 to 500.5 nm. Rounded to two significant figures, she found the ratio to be 3.5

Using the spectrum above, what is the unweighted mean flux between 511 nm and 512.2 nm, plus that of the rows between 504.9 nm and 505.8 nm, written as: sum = 10.4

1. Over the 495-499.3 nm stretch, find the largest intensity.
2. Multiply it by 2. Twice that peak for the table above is 10.4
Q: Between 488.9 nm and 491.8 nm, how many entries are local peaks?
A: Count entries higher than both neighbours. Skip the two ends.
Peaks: 1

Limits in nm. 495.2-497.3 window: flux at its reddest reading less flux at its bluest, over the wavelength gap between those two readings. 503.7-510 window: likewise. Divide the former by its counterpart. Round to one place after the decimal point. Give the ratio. -1.8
